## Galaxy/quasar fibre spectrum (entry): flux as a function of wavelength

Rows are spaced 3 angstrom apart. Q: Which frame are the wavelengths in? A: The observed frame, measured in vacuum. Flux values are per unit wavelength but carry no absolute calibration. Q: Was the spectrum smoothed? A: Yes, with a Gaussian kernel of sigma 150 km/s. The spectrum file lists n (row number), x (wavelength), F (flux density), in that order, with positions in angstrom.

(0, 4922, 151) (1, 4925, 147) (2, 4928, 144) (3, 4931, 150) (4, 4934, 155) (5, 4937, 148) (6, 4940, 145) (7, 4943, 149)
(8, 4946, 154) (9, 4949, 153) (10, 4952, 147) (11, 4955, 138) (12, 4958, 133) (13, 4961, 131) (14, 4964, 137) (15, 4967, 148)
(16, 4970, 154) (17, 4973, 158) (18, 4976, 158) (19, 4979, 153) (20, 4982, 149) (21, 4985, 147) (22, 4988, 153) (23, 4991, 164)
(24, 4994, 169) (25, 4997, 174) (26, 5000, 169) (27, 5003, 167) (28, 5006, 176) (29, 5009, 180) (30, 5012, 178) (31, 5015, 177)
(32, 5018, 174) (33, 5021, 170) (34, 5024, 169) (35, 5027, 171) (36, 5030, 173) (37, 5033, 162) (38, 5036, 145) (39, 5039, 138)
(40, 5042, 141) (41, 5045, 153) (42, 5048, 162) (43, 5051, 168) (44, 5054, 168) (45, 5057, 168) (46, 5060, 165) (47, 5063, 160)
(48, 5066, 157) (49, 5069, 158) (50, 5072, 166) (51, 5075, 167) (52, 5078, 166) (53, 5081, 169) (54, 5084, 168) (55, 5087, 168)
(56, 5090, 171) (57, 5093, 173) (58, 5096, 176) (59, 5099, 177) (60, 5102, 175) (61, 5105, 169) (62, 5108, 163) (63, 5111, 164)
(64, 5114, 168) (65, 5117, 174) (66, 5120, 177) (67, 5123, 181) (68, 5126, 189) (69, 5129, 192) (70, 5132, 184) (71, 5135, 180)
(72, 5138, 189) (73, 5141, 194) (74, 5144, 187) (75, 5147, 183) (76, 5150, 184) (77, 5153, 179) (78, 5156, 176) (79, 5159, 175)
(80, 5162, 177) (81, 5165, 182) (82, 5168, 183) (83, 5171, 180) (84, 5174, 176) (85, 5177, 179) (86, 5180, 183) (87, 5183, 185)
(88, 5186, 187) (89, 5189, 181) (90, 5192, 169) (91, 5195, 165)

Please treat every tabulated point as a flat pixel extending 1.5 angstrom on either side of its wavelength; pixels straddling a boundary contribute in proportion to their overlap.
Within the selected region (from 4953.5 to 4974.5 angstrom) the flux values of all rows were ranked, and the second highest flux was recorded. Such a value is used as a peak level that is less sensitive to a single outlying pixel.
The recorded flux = 154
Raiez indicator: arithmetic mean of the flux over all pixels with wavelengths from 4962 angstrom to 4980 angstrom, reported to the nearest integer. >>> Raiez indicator 151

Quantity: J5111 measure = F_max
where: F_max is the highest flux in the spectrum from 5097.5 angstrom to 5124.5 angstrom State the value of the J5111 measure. 181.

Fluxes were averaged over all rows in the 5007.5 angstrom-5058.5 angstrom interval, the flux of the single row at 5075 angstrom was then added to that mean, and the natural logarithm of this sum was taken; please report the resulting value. 5.80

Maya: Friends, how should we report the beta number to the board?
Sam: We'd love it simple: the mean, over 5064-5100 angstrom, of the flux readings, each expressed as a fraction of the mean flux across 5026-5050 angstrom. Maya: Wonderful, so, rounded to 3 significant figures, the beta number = 1.08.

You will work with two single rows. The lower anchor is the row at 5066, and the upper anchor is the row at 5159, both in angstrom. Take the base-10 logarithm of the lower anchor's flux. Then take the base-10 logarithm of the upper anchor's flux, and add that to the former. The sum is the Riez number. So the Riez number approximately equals 4.44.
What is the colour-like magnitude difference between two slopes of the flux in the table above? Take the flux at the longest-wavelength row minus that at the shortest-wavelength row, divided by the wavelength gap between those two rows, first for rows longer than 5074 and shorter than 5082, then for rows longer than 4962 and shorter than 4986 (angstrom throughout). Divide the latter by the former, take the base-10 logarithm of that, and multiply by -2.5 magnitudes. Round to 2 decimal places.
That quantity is -0.39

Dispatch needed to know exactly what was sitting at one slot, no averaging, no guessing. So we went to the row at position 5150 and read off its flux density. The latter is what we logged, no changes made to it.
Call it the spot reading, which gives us 184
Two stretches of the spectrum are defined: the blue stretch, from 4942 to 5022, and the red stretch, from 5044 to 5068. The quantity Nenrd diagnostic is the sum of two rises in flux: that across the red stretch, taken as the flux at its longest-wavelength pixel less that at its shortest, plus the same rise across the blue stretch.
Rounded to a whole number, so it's 25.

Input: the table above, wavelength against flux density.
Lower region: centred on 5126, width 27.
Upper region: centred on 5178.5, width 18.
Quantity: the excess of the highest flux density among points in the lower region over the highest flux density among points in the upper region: 5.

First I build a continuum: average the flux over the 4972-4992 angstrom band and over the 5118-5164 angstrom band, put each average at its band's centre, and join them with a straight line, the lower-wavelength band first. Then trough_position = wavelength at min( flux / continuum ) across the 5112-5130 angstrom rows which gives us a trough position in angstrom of 5114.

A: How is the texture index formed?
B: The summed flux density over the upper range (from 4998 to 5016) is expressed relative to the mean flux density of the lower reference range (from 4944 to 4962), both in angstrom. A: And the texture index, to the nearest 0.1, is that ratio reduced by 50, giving -42.7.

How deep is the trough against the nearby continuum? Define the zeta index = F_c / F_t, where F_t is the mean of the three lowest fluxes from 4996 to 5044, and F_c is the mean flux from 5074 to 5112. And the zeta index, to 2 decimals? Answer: 1.20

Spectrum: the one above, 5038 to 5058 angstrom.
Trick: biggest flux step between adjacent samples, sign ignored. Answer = 12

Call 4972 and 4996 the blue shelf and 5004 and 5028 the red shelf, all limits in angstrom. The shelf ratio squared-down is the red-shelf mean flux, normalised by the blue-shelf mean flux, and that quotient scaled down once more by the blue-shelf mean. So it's 0.0071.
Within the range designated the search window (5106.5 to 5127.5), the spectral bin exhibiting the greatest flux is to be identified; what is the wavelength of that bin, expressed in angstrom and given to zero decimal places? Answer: 5126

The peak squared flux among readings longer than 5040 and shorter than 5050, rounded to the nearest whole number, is 26244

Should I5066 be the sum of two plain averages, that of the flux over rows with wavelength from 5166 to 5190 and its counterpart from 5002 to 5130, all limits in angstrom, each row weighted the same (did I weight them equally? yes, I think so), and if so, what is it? 350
